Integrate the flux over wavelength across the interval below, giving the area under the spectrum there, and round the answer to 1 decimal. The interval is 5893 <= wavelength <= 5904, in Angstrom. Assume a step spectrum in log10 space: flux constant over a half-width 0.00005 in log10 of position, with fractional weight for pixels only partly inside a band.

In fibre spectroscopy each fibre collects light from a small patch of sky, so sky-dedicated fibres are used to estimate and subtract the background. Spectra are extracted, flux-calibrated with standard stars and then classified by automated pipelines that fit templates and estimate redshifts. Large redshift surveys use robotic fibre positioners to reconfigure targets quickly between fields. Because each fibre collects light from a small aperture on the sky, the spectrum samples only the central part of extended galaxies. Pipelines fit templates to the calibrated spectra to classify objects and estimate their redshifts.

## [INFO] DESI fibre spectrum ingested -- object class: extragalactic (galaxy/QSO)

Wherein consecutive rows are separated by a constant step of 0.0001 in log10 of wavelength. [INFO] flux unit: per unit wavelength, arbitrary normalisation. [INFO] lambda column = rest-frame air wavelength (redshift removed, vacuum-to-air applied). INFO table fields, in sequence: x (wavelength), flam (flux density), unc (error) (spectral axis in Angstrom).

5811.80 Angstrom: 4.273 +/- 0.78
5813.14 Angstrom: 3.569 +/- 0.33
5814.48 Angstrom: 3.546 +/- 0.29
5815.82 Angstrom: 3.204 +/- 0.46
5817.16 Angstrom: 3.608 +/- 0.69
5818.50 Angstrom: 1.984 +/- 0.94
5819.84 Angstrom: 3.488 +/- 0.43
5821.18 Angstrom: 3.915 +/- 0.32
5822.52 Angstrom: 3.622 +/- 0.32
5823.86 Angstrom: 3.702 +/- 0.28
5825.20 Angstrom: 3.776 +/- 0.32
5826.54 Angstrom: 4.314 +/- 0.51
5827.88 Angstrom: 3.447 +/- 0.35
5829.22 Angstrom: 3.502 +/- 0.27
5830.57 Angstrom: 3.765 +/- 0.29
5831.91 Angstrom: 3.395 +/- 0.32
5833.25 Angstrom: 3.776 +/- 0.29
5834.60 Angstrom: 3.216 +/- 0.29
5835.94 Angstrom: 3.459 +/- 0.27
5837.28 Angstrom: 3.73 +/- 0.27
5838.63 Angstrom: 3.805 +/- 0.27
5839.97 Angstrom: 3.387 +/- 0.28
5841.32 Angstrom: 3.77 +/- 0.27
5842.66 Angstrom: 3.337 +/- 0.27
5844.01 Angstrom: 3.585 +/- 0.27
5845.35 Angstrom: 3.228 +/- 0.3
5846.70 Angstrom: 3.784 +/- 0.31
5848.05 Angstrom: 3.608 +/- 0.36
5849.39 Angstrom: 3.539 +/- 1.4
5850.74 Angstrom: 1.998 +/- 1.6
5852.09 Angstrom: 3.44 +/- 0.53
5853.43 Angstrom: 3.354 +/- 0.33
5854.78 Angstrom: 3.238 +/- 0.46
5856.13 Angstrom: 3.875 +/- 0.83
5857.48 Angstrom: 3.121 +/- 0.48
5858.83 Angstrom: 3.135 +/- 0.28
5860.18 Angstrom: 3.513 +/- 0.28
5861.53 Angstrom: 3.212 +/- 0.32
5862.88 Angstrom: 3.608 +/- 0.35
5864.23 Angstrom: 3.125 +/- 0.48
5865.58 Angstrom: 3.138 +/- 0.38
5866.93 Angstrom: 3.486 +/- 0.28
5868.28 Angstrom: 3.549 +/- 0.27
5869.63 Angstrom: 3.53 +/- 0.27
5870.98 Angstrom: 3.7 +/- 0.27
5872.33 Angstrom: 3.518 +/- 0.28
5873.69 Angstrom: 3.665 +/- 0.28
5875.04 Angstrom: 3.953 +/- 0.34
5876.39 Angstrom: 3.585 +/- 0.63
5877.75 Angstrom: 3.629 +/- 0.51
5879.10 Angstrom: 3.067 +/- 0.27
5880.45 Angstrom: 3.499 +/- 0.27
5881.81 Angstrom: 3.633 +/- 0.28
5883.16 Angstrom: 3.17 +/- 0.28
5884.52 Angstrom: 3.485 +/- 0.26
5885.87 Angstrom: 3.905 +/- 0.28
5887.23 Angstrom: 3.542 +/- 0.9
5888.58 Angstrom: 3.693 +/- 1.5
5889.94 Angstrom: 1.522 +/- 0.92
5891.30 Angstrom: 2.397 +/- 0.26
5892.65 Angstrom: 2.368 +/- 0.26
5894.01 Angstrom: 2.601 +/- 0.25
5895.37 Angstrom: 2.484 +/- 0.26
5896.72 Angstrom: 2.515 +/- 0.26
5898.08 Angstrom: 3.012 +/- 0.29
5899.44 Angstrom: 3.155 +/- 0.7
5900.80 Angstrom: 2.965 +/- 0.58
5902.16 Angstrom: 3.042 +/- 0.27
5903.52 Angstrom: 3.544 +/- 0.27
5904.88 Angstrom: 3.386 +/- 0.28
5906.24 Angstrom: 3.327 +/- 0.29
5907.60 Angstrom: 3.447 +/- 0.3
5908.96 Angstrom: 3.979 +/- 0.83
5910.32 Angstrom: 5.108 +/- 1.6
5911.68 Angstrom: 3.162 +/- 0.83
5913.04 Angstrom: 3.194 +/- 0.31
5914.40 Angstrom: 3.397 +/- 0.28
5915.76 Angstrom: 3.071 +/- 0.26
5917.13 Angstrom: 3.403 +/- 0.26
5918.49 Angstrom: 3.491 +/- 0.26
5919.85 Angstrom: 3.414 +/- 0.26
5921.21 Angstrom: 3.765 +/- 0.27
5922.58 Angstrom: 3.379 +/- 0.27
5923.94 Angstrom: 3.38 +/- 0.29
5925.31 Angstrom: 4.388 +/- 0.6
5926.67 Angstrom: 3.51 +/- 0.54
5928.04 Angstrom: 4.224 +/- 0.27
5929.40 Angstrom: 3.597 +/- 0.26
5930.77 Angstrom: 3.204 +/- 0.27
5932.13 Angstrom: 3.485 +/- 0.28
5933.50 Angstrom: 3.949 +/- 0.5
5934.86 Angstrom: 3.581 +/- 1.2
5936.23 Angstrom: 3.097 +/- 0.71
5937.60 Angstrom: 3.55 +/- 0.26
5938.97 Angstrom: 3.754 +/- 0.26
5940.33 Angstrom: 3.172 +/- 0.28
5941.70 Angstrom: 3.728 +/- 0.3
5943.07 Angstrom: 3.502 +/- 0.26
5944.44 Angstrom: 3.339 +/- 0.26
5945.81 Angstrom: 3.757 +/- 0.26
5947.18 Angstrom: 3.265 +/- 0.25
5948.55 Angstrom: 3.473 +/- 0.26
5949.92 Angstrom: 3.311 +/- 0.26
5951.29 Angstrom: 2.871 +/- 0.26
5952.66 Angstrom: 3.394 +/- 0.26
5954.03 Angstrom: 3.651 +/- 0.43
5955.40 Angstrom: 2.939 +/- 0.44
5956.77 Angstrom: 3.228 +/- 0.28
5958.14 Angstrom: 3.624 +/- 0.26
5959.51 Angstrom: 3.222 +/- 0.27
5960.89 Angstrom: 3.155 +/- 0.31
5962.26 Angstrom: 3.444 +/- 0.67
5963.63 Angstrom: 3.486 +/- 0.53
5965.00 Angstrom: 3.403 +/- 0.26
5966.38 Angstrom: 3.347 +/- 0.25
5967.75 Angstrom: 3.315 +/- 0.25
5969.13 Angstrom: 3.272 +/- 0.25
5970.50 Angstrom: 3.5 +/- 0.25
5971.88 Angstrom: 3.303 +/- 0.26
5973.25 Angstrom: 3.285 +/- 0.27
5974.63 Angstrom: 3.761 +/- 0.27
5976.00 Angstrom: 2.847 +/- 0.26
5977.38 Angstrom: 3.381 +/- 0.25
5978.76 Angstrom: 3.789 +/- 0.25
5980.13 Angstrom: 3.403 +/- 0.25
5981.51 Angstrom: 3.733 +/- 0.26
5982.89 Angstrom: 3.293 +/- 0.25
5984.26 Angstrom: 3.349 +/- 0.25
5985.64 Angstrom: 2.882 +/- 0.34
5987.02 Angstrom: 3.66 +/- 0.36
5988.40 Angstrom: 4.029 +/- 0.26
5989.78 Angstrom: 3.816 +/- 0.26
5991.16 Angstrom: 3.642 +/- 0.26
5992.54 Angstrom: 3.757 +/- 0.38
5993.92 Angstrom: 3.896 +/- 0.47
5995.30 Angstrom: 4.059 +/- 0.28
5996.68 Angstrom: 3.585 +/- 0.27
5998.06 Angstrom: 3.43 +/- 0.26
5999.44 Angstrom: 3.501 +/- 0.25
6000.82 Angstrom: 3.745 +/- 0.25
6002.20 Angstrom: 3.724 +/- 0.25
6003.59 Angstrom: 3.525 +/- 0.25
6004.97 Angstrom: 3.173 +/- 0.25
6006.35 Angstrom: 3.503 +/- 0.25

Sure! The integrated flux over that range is 31.7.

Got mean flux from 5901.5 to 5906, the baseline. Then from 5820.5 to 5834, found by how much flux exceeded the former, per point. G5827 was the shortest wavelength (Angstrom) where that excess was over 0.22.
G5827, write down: 5821.18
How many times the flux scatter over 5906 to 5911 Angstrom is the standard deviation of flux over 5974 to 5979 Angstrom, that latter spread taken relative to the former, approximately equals 0.54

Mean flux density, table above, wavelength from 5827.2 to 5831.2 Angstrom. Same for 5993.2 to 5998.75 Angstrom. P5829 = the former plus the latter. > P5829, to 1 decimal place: 7.3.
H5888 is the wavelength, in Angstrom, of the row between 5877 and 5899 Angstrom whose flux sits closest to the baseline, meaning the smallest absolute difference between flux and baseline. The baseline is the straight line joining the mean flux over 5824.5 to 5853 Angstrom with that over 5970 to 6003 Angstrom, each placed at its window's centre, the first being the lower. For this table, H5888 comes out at 5887.23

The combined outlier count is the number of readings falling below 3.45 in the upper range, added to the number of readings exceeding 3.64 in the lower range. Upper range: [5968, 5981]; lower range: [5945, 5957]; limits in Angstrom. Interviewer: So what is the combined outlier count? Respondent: 8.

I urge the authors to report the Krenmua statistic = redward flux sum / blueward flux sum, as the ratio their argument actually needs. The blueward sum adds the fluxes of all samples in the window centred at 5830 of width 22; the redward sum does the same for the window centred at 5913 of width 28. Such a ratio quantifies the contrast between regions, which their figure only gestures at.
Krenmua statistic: 1.3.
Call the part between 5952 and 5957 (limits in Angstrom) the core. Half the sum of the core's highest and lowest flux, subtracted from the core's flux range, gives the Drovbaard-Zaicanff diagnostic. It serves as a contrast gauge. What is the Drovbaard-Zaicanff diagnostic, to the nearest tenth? -2.6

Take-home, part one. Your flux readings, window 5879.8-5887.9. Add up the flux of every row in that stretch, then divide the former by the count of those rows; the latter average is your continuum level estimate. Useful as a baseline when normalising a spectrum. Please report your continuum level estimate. 3.54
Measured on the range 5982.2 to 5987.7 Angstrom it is 3.30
